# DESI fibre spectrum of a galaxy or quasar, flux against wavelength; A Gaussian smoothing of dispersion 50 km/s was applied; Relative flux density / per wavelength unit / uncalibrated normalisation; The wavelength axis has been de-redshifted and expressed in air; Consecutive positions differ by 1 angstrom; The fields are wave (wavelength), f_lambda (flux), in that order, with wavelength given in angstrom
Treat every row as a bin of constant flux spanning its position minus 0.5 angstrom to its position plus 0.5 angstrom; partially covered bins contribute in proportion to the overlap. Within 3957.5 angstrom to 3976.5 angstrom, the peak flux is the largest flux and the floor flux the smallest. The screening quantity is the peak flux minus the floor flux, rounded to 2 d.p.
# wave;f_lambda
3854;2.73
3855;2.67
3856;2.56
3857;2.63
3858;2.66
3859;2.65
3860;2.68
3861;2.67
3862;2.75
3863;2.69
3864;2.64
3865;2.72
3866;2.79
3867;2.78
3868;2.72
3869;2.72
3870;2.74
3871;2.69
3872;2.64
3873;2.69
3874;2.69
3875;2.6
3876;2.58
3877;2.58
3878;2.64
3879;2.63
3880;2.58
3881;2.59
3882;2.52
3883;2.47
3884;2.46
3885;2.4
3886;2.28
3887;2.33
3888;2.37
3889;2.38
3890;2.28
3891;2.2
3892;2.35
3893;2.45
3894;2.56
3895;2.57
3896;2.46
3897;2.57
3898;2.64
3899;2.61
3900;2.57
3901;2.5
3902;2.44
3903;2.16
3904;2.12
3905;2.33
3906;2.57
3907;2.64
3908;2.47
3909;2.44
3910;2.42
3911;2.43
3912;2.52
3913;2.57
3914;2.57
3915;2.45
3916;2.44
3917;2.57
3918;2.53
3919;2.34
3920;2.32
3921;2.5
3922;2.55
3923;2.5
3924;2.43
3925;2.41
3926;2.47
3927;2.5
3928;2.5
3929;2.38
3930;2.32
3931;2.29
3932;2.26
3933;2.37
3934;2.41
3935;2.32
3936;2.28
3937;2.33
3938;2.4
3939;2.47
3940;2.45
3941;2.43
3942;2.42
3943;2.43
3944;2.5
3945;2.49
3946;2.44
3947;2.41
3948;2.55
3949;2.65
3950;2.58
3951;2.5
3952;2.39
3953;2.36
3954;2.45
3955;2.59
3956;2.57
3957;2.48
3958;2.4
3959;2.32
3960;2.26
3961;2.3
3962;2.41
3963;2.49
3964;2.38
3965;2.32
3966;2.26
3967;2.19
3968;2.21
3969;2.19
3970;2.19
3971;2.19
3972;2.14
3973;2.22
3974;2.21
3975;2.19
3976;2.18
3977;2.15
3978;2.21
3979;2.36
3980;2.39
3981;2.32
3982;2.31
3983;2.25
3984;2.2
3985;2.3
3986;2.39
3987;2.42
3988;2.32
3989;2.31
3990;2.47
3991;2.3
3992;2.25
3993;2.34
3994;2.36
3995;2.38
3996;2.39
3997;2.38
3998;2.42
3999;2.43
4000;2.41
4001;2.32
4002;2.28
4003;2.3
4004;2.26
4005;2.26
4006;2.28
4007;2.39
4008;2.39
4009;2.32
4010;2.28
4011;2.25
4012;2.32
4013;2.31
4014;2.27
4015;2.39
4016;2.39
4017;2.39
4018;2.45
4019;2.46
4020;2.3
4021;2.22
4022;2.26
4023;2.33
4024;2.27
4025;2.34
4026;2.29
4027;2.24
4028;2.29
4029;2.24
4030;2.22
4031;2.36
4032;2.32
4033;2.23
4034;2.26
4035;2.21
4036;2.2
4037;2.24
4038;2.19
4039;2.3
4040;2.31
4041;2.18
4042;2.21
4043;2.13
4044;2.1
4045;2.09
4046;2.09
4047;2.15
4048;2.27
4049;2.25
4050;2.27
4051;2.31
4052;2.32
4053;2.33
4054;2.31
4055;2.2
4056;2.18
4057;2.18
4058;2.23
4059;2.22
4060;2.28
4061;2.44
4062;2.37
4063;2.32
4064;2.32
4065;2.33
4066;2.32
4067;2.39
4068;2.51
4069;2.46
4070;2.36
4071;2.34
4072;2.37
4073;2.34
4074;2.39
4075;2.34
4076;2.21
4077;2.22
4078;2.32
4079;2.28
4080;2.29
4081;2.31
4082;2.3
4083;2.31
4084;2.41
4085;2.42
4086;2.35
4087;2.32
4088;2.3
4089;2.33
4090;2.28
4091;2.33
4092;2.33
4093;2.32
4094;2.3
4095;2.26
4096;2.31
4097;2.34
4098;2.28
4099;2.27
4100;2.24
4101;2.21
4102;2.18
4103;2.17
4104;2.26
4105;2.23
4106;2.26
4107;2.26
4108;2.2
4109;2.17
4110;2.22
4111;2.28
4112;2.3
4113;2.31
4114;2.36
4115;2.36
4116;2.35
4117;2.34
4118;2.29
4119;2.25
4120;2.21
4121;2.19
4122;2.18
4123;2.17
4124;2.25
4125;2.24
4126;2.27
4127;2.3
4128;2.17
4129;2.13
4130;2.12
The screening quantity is 0.35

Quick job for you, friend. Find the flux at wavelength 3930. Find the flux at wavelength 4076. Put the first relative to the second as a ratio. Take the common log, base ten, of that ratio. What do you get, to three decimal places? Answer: 0.021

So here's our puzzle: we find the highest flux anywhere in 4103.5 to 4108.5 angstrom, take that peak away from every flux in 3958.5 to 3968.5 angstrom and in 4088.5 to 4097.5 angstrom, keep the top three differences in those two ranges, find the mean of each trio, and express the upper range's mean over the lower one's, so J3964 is 0.44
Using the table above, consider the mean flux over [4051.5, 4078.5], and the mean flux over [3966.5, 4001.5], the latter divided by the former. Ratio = 0.99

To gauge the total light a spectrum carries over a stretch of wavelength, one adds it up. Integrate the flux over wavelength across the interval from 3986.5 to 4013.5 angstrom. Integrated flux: 63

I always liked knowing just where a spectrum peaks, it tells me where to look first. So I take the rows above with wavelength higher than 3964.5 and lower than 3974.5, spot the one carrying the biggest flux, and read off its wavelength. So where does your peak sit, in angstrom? 3965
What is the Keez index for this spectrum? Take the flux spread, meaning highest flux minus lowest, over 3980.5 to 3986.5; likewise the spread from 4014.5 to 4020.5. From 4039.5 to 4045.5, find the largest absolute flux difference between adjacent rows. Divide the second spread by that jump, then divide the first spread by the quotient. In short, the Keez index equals 0.154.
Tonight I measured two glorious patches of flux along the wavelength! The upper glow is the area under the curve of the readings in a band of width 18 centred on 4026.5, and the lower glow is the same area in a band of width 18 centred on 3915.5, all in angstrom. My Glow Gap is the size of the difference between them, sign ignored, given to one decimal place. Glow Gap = 3.4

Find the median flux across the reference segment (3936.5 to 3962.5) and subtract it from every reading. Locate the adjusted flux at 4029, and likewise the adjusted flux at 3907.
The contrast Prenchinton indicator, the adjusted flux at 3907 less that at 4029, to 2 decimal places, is 0.40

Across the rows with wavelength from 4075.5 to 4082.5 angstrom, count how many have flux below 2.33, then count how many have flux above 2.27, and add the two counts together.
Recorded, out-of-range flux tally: 12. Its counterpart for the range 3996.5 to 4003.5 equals 10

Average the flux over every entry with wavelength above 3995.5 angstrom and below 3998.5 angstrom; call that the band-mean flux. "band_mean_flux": 2.40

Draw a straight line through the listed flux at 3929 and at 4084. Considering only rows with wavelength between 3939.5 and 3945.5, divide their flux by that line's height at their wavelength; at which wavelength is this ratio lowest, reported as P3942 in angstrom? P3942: 3942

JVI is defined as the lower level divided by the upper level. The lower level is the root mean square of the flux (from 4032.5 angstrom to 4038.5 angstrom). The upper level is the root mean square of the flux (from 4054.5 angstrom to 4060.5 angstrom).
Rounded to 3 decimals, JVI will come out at 1.003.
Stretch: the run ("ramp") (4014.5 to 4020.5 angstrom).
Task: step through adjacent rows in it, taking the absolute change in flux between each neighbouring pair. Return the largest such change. 0.16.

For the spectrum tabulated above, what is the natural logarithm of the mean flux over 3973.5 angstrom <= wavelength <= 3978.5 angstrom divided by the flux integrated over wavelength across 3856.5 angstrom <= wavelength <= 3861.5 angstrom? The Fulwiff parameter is -1.80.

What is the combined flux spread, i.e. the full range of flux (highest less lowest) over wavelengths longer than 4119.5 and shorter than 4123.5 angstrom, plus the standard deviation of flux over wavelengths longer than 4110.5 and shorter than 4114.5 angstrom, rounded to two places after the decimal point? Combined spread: 0.07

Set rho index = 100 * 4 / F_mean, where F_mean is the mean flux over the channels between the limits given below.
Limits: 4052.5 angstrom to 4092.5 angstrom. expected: 172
